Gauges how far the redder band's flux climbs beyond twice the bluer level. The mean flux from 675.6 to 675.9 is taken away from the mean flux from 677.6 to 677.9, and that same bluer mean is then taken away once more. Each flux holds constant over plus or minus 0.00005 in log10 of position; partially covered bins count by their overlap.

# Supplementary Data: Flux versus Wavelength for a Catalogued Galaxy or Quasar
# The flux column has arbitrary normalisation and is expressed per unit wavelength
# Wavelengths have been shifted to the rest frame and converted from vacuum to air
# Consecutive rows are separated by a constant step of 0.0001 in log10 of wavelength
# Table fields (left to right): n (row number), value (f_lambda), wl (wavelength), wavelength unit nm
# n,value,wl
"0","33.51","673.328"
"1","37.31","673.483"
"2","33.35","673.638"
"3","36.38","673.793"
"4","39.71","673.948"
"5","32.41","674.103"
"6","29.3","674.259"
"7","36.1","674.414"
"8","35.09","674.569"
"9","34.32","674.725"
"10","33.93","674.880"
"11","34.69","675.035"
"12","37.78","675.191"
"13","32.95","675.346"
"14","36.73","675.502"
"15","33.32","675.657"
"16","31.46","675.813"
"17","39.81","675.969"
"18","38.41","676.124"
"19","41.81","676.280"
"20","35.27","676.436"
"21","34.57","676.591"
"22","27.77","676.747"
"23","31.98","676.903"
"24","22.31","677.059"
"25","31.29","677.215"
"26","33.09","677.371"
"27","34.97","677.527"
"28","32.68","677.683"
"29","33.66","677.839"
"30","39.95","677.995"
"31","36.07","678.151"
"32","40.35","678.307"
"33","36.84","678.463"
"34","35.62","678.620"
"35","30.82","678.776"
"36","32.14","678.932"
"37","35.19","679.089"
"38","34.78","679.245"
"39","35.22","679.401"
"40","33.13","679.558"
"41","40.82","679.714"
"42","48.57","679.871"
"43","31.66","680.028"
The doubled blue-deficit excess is -32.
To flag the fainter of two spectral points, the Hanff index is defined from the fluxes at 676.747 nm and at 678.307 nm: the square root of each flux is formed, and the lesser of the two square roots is 5.27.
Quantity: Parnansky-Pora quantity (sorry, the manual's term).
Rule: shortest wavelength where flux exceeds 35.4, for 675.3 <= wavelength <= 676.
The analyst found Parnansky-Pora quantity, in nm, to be 675.502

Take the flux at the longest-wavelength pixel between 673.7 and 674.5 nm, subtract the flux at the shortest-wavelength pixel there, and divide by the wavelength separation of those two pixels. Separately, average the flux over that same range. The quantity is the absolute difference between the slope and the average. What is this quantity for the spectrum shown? 35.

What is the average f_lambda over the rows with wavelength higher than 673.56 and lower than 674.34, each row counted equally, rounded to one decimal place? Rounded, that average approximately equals 34.2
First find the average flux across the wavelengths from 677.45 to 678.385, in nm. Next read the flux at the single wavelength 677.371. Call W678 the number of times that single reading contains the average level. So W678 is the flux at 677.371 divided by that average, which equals 0.91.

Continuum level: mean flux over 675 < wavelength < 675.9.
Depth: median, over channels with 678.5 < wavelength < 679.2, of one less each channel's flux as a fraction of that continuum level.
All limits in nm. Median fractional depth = 0.024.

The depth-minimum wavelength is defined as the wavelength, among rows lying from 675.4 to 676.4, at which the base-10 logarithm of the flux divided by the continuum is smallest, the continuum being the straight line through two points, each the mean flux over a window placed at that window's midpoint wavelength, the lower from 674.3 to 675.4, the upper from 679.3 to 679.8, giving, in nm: 675.813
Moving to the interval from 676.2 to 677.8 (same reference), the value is 677.059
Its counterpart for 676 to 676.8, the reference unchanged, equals 676.747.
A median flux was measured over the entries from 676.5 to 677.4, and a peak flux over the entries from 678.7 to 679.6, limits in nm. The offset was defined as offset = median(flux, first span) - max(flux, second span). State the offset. -4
